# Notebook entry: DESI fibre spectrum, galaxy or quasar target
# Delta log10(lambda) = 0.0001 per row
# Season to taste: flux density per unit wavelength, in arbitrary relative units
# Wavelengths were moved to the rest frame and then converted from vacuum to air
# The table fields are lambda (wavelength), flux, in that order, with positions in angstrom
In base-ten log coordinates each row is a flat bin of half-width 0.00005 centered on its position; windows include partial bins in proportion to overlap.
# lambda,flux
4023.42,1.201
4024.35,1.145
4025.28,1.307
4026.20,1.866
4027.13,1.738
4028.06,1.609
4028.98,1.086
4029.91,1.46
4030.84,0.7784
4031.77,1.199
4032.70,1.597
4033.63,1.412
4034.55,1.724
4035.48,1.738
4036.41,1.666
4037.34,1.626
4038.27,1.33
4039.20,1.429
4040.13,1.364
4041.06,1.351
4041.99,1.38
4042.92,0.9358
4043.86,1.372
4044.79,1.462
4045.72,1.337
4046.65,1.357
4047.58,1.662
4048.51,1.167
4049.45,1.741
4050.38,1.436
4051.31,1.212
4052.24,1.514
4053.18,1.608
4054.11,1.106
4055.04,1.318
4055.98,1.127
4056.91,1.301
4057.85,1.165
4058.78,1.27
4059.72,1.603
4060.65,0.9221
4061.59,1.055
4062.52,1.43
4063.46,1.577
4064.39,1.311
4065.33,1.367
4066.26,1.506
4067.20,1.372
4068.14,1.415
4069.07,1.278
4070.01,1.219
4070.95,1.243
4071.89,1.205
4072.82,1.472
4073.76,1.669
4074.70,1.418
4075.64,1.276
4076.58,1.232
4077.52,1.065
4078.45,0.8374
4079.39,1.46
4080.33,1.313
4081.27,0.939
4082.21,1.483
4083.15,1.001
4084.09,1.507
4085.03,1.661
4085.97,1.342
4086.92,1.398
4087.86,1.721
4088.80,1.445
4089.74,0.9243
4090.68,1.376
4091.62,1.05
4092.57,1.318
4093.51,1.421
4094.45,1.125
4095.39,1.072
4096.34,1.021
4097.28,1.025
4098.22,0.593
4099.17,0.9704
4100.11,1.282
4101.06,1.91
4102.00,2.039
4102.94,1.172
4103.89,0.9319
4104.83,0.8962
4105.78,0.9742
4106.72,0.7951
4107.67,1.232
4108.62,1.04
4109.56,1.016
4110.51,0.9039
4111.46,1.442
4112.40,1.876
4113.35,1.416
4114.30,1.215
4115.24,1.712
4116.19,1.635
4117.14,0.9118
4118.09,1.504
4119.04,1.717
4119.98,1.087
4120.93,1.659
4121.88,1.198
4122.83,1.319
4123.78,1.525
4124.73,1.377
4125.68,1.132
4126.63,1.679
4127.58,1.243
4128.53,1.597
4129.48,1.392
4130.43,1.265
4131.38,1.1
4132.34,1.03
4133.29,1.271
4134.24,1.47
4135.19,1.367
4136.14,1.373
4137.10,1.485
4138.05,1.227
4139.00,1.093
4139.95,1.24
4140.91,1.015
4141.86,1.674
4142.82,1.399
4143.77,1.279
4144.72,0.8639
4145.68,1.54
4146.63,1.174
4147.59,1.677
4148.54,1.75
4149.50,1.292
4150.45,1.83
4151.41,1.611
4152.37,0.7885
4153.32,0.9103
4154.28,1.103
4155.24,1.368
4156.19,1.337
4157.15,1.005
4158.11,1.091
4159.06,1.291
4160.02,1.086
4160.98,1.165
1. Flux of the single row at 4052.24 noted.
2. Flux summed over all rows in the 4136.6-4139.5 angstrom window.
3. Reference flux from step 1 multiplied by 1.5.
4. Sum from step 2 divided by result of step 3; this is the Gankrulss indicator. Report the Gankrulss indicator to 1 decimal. 1.7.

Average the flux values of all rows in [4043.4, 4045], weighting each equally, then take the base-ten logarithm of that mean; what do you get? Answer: 0.15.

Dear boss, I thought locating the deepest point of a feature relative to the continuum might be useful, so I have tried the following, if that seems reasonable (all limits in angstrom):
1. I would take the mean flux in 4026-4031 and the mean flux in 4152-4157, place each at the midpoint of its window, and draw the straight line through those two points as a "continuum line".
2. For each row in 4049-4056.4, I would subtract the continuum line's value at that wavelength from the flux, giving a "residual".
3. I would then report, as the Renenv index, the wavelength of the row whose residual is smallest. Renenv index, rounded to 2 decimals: 4054.11 angstrom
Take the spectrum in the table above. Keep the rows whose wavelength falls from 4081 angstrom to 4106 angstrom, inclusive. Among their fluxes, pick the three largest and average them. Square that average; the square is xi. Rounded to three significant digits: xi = 3.57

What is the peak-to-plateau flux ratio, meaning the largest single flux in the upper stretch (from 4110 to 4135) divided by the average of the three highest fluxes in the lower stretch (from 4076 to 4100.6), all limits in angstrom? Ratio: 1.15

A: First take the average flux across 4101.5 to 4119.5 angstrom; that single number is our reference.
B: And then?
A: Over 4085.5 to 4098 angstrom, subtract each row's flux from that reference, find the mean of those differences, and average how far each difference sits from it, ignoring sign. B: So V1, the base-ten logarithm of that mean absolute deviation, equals -0.71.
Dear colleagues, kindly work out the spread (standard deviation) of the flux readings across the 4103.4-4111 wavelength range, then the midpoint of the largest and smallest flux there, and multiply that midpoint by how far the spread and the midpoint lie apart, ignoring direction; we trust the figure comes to 0.90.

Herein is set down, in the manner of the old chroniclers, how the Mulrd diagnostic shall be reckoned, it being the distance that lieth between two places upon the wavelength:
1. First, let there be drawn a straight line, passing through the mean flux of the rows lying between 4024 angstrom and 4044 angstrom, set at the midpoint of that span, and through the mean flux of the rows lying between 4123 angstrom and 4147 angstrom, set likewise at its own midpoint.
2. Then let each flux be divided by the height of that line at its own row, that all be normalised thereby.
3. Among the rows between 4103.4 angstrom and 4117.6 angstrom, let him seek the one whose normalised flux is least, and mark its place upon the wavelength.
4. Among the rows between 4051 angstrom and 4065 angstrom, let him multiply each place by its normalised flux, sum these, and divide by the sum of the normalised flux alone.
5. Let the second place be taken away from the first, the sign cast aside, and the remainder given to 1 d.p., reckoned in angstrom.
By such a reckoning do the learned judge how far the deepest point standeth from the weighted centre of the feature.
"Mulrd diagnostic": 48.9 angstrom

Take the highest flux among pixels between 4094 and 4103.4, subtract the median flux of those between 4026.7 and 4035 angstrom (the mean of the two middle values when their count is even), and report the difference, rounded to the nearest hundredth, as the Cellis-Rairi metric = 0.58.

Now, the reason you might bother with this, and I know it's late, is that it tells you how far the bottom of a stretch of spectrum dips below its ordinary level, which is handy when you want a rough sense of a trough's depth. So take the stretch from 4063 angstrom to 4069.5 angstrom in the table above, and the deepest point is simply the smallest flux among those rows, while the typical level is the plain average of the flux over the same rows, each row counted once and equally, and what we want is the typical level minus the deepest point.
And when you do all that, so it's 0.13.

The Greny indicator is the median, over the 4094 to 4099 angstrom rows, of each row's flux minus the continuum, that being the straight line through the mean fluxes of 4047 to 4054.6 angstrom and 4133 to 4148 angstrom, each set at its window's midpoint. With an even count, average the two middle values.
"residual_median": -0.35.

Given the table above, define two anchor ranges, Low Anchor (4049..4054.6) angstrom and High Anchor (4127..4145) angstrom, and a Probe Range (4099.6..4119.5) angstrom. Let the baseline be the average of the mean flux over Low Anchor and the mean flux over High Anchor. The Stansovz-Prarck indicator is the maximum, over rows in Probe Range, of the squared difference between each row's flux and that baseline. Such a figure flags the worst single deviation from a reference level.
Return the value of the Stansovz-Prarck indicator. 0.46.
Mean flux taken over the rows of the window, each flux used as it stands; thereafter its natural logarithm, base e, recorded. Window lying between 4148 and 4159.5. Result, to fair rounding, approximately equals 0.25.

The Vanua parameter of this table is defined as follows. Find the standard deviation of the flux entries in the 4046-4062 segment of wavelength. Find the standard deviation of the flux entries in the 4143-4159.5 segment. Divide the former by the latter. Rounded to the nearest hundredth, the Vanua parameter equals 0.75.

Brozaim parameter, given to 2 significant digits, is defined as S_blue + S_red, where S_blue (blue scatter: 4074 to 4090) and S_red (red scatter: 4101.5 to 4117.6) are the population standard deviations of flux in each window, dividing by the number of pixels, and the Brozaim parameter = 0.62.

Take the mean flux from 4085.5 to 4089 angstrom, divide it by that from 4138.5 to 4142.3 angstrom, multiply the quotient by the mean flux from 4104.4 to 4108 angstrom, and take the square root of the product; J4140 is 1.07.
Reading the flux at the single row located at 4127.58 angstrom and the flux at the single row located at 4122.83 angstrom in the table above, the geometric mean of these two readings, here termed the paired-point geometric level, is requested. 1.28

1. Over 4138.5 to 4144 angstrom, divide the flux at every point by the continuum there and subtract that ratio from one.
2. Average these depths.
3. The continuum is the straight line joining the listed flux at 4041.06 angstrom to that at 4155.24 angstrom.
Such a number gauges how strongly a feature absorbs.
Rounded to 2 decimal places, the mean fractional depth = 0.06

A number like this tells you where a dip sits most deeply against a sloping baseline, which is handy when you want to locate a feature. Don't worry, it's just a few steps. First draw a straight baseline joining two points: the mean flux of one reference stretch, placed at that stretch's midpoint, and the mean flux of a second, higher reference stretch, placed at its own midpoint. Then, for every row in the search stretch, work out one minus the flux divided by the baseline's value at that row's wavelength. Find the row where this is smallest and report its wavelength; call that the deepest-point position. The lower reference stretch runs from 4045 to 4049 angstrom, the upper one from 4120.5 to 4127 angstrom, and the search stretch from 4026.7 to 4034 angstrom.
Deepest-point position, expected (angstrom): 4027.13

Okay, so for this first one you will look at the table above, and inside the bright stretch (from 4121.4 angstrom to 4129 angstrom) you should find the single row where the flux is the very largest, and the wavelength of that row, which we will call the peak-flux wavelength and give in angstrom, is 4126.63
